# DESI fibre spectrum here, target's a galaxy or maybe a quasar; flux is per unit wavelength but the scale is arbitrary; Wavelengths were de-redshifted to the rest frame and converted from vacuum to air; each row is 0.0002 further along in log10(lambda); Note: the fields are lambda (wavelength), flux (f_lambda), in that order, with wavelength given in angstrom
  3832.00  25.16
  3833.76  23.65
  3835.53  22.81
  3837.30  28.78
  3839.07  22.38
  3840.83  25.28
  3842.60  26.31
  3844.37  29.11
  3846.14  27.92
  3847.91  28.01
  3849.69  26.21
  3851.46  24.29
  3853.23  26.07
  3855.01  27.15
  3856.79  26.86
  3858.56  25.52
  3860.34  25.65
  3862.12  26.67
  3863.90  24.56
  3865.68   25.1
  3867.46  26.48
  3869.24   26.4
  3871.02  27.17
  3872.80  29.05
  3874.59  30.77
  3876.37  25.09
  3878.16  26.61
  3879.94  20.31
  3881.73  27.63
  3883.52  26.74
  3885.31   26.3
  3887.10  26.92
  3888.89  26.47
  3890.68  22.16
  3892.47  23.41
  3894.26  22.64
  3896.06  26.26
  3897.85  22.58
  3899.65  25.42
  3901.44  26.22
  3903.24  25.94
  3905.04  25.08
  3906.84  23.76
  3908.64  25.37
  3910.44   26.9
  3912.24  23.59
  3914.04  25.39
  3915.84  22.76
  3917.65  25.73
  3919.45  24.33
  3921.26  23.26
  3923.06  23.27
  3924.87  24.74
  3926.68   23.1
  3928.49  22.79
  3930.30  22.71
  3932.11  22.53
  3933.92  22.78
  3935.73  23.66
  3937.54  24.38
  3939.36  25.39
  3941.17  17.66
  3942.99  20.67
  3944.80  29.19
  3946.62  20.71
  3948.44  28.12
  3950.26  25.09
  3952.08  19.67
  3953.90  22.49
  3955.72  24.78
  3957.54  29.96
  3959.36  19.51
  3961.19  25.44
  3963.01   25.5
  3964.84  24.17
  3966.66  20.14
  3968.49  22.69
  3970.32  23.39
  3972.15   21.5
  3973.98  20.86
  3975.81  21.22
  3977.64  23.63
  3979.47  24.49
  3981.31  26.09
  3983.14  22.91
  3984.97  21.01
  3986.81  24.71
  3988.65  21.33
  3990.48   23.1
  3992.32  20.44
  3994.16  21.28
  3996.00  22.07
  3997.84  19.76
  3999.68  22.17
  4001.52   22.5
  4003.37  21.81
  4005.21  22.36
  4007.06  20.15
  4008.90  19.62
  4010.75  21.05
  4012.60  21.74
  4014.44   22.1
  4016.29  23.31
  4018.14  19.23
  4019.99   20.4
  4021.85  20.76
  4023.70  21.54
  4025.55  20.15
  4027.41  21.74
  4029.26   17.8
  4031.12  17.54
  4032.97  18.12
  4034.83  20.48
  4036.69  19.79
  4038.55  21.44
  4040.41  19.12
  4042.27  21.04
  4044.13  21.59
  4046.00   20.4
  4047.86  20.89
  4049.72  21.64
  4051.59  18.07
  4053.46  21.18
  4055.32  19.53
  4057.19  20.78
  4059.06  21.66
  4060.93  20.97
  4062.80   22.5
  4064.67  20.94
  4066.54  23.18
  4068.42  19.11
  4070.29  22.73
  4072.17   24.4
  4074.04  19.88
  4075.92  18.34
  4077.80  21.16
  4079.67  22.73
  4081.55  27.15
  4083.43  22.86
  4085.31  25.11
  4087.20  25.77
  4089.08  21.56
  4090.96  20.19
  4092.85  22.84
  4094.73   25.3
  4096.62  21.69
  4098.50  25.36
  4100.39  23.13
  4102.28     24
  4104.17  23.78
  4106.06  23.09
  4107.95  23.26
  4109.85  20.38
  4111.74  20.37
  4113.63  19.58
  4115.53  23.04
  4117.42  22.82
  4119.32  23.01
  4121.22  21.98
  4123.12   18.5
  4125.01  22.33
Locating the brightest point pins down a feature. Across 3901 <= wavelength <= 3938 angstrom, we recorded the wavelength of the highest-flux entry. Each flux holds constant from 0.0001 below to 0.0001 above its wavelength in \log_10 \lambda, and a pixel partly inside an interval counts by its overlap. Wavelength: 3910.44 angstrom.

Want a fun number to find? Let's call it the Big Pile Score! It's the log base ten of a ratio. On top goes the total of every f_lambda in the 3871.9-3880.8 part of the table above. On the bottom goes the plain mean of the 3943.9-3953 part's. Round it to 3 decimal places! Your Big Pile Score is 0.730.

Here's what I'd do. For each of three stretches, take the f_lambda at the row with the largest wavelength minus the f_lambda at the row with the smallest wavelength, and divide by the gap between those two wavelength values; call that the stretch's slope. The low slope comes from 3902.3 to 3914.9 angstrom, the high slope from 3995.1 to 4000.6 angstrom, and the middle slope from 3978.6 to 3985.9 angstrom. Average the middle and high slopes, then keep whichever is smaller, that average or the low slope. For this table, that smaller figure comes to -0.3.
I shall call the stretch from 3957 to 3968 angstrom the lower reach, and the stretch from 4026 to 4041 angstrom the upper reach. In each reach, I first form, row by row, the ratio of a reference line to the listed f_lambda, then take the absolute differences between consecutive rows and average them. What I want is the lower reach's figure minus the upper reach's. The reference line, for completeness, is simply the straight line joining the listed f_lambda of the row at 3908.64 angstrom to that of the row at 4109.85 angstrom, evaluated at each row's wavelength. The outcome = 0.10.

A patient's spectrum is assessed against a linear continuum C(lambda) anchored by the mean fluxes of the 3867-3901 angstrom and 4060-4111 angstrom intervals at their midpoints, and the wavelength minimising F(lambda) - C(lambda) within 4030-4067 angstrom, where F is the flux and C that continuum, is 4031.12 angstrom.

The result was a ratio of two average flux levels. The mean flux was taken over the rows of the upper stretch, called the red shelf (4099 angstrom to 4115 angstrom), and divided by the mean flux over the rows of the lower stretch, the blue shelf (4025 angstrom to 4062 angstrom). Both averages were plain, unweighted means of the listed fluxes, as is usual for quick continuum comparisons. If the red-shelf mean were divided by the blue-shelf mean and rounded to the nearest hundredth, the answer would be 1.10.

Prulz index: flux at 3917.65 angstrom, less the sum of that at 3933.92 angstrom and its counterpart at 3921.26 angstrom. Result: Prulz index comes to -20.3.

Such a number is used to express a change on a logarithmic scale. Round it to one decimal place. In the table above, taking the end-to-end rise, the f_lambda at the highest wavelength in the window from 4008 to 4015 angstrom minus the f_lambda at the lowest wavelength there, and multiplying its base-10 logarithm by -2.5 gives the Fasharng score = -1.0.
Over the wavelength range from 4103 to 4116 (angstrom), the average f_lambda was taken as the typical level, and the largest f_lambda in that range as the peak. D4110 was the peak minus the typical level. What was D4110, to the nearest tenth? 1.9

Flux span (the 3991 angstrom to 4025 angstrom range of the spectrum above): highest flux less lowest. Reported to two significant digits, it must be 4.1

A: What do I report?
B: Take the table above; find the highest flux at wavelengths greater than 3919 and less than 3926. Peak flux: 24.74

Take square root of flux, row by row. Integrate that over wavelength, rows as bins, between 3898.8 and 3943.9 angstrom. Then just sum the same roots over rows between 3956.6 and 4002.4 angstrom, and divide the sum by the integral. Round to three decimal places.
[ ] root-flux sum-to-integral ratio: 0.541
